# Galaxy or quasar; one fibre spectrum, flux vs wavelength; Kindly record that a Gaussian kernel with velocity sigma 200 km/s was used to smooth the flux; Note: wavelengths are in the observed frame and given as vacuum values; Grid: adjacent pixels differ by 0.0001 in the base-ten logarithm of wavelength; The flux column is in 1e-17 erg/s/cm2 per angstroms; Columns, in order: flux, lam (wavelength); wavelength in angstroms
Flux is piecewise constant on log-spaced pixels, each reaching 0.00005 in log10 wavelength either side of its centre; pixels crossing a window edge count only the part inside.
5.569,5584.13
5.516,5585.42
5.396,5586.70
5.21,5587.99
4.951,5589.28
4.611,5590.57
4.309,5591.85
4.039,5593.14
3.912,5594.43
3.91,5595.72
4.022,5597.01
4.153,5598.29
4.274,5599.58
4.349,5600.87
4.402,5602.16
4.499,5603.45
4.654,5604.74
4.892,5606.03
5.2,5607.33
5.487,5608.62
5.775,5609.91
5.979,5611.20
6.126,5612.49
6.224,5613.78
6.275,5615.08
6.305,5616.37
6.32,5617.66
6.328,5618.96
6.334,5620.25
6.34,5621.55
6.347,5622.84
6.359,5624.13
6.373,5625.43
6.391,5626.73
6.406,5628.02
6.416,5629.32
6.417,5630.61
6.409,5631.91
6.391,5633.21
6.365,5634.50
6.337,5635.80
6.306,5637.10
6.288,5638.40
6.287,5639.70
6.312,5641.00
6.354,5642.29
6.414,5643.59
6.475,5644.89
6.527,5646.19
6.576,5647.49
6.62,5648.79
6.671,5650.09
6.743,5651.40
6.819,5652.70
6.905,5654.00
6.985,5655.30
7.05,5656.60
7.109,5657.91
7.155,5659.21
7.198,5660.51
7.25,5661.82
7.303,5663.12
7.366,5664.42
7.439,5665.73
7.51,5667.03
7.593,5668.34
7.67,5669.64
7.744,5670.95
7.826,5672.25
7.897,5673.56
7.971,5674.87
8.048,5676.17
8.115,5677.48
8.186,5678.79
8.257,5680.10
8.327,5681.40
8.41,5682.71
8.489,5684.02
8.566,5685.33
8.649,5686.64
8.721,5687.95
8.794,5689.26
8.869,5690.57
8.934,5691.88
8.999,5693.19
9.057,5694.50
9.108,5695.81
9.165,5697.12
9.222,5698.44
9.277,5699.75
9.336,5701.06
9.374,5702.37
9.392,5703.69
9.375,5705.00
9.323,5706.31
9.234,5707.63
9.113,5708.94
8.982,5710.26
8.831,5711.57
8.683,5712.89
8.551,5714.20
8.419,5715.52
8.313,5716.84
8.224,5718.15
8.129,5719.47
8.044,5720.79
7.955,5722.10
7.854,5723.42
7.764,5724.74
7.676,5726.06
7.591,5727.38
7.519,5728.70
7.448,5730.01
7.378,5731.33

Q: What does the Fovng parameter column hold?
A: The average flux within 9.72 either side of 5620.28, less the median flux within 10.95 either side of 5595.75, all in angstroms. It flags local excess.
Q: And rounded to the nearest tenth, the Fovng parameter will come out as 1.9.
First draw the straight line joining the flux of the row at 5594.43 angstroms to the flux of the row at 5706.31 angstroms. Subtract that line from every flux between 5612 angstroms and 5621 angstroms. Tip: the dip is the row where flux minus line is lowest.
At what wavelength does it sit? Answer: 5620.25 angstroms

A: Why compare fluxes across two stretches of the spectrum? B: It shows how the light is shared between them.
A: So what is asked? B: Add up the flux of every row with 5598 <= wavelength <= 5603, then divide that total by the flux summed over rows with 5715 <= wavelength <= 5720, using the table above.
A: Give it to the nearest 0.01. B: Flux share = 0.52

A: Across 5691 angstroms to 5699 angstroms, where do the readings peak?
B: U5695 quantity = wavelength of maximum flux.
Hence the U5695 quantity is 5698.44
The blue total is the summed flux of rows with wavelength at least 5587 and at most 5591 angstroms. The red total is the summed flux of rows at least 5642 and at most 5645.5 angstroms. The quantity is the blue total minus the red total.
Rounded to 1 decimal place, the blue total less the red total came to -4.5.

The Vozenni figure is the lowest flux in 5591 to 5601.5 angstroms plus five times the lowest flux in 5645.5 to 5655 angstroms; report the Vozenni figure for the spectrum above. 36.5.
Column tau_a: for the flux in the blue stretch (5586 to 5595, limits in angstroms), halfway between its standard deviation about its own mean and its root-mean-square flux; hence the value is 2.6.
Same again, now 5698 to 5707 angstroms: 4.7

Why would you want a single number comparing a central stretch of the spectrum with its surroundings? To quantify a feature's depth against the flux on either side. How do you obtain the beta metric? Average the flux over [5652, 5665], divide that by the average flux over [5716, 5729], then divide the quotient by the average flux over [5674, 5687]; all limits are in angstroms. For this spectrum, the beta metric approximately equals 0.11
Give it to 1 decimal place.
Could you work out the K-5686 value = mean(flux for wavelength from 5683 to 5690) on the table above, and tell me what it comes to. 8.6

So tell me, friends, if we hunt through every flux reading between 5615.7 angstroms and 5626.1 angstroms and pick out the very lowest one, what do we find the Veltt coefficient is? 6.305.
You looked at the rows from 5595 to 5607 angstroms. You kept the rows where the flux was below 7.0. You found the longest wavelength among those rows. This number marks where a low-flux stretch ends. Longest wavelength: 5606.03 angstroms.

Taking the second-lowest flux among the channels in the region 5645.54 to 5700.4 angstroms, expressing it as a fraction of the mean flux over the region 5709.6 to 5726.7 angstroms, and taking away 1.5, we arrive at -0.70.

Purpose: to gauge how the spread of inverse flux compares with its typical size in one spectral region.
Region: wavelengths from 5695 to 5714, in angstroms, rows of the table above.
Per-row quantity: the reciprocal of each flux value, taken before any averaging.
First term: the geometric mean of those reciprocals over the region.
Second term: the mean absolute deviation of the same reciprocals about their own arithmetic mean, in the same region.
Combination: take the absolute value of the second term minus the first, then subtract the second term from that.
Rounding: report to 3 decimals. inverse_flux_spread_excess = 0.105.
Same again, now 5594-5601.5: 0.225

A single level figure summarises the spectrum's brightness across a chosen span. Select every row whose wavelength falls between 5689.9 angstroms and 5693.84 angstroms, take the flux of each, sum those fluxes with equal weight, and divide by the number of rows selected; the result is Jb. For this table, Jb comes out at 8.9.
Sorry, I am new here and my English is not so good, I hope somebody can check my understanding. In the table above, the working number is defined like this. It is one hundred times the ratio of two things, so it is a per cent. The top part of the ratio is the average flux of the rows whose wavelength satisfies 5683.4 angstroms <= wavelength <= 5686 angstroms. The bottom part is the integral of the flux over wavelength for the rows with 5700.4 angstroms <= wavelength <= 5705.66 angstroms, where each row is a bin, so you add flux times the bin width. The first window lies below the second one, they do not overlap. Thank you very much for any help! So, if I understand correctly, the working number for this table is 17.3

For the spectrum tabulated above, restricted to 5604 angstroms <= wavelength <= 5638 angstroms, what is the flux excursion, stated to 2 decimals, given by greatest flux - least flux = 1.76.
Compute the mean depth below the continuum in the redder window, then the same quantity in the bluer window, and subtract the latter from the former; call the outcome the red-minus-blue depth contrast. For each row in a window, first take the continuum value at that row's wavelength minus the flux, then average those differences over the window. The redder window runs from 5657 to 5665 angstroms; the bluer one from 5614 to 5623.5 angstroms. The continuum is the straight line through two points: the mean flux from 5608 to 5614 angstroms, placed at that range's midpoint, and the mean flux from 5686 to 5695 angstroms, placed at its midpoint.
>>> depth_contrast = 0.7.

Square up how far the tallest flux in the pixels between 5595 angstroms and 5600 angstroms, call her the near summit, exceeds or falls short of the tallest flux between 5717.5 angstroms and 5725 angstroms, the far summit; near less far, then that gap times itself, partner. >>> 16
